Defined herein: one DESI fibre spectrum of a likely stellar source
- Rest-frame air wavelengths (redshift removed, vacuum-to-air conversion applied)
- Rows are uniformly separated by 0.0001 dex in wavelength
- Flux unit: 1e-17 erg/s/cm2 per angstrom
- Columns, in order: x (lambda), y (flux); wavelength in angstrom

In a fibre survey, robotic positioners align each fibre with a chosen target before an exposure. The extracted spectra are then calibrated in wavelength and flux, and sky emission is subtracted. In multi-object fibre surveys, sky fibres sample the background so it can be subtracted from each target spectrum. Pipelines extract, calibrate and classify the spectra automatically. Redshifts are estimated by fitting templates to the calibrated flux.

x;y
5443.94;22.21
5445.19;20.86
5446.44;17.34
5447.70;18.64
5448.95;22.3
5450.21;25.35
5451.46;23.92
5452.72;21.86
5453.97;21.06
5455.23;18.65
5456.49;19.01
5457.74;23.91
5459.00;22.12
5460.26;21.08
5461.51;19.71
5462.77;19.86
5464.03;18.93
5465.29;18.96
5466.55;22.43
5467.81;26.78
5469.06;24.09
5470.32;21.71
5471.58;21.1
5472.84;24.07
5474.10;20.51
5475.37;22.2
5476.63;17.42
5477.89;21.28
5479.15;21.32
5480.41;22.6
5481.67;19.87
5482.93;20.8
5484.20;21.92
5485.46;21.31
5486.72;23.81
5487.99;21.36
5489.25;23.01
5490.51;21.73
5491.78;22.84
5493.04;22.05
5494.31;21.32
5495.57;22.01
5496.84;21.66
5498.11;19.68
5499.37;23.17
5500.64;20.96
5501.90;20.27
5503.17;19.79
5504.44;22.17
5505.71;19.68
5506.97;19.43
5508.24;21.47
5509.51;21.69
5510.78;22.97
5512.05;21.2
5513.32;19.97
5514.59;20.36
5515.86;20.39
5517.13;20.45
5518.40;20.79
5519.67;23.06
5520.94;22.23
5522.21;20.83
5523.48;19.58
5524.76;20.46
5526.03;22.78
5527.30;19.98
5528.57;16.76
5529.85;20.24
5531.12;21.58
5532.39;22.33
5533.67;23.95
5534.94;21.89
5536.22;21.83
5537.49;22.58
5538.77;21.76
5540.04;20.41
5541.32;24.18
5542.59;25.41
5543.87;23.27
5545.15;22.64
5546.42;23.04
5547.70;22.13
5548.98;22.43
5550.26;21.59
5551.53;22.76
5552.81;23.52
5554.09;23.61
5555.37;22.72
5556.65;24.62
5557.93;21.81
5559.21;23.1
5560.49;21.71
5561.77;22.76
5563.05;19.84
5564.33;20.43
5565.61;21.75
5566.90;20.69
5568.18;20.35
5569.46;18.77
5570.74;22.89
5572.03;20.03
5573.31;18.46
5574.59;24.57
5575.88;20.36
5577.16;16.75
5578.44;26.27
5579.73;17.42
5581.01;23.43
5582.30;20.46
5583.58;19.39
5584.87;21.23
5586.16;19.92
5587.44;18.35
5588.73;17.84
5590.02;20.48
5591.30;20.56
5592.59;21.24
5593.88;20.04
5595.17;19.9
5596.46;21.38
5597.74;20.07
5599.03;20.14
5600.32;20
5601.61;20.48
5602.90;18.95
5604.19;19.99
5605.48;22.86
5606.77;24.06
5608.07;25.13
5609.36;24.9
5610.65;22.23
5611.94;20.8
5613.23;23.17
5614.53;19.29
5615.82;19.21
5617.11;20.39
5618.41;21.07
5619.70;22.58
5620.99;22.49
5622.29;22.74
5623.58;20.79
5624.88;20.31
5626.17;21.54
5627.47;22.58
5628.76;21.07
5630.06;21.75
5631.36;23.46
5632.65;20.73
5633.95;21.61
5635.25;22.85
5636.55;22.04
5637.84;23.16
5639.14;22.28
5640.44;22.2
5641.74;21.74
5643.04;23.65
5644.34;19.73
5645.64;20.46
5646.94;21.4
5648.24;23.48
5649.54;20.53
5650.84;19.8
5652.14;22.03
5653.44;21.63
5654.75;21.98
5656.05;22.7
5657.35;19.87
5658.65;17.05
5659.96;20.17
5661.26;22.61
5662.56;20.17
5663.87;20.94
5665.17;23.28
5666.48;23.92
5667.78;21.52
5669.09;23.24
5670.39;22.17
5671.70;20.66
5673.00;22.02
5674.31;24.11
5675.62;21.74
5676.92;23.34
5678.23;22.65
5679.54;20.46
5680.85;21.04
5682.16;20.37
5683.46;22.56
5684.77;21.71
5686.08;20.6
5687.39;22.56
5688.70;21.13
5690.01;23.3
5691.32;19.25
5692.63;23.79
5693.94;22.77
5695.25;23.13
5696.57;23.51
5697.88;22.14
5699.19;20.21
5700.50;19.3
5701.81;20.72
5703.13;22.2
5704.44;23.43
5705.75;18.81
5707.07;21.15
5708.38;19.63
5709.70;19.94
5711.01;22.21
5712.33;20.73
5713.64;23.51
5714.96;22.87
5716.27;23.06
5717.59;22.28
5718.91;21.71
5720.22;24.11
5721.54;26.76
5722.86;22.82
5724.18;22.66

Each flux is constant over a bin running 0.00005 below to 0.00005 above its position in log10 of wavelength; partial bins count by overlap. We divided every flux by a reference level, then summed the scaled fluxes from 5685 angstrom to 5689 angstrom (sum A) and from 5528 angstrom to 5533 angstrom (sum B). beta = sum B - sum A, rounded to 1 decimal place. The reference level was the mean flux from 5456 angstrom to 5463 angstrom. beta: 0.8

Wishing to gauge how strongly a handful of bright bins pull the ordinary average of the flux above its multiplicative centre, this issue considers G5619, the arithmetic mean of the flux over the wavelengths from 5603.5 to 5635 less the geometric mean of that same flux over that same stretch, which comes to 0.06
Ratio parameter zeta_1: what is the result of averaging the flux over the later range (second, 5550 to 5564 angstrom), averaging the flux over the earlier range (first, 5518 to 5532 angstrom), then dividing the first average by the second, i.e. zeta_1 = 0.92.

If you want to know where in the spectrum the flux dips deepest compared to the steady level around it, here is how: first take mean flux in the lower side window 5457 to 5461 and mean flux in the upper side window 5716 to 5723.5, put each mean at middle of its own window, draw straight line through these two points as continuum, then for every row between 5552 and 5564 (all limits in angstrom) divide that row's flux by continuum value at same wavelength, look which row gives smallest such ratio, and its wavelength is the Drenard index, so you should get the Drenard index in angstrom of 5563.05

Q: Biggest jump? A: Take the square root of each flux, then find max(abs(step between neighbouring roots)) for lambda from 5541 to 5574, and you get 0.45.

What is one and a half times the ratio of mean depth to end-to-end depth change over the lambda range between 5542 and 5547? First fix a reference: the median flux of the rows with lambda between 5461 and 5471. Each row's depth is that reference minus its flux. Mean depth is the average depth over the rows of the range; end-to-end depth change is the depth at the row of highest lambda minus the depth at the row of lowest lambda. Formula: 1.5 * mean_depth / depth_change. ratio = -1.8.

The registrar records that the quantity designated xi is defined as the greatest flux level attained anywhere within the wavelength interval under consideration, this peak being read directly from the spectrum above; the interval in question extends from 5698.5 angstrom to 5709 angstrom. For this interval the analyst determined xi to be 23.43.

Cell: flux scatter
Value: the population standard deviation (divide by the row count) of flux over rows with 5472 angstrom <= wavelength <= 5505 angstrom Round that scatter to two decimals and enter 1.40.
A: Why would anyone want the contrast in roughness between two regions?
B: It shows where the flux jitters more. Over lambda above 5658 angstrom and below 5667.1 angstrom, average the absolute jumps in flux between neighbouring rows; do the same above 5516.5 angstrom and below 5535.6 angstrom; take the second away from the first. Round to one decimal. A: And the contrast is 0.2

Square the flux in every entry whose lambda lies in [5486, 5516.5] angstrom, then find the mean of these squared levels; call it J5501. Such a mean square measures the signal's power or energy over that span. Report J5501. 458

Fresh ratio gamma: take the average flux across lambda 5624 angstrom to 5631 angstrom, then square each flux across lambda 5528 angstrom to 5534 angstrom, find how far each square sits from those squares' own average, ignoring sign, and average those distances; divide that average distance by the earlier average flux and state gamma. 3.7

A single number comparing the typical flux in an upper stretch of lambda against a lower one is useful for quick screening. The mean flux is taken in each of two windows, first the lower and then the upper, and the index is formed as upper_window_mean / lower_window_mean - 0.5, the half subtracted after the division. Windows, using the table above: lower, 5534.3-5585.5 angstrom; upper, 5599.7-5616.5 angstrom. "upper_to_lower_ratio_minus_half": 0.49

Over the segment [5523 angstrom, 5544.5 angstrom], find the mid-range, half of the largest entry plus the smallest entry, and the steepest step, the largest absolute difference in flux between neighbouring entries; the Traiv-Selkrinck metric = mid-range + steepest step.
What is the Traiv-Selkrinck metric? 25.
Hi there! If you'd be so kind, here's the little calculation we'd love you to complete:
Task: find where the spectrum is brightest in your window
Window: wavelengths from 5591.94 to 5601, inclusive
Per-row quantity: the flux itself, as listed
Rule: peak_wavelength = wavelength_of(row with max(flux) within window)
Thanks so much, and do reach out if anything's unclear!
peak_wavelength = 5596.46 angstrom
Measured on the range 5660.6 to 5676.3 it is 5674.31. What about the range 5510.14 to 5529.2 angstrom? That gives 5519.67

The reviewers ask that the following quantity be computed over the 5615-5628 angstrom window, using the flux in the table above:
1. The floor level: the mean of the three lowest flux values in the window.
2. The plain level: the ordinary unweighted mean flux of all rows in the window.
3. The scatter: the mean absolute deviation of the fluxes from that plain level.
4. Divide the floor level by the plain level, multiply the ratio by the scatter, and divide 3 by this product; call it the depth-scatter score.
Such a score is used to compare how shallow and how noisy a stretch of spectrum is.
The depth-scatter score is 3.2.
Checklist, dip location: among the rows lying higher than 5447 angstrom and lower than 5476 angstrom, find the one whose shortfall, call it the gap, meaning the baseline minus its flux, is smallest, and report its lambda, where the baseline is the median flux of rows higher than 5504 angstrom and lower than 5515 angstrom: 5467.81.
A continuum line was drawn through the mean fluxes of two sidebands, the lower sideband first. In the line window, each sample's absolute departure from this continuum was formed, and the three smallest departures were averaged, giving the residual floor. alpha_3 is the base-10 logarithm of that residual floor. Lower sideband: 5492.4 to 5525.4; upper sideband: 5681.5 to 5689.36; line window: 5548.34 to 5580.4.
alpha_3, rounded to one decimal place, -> -0.3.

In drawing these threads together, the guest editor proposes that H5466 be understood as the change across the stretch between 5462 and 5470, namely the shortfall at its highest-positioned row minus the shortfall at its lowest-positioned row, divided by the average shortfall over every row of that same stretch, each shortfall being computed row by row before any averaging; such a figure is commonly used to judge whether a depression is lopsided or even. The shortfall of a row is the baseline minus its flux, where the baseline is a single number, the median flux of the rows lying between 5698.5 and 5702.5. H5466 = 3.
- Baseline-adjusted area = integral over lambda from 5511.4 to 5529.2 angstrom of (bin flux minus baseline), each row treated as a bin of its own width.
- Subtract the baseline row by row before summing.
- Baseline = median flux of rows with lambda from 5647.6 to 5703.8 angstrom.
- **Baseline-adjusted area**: -24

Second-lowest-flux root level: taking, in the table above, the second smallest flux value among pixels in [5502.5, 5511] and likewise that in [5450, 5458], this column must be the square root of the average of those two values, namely 4.40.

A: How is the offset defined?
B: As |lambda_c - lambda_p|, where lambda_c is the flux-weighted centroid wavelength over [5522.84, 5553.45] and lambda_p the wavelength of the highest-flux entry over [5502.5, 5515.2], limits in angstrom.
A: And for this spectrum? 27.7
